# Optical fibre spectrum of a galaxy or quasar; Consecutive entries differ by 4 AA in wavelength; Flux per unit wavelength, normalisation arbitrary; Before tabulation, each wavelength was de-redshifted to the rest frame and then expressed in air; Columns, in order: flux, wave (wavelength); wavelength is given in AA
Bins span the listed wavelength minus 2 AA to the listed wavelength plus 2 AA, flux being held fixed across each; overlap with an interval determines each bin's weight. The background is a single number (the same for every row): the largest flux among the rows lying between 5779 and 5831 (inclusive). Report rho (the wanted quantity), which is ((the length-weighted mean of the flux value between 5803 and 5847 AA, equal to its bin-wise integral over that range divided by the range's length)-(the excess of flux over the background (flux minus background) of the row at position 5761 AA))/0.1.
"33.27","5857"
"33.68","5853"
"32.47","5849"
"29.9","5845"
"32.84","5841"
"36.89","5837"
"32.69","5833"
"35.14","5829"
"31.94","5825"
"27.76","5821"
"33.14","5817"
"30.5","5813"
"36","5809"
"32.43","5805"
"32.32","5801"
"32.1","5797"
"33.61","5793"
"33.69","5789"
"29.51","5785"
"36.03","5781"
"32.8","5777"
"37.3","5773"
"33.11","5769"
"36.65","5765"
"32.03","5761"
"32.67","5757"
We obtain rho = 367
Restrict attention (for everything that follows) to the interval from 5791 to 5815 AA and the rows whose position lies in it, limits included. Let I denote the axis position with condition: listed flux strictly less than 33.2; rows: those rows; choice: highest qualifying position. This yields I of 5813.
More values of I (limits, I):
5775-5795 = 5785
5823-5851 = 5849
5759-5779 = 5777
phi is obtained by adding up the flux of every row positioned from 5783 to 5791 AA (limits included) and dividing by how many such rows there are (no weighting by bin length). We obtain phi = 31.6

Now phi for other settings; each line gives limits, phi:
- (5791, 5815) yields 32.8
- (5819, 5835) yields 31.9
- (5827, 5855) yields 33.4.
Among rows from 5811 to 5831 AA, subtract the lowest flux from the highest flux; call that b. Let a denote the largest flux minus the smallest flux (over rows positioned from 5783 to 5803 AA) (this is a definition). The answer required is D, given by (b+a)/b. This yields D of 1.57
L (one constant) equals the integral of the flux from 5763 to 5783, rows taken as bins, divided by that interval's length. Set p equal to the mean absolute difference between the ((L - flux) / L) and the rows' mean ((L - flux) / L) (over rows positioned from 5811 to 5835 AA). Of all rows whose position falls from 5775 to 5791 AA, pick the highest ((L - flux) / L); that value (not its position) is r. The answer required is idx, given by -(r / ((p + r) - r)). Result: -3.11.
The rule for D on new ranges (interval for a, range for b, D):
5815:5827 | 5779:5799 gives 1.83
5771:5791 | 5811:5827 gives 2.45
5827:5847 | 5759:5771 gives 2.51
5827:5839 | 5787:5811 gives 2.08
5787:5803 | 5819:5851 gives 1.17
